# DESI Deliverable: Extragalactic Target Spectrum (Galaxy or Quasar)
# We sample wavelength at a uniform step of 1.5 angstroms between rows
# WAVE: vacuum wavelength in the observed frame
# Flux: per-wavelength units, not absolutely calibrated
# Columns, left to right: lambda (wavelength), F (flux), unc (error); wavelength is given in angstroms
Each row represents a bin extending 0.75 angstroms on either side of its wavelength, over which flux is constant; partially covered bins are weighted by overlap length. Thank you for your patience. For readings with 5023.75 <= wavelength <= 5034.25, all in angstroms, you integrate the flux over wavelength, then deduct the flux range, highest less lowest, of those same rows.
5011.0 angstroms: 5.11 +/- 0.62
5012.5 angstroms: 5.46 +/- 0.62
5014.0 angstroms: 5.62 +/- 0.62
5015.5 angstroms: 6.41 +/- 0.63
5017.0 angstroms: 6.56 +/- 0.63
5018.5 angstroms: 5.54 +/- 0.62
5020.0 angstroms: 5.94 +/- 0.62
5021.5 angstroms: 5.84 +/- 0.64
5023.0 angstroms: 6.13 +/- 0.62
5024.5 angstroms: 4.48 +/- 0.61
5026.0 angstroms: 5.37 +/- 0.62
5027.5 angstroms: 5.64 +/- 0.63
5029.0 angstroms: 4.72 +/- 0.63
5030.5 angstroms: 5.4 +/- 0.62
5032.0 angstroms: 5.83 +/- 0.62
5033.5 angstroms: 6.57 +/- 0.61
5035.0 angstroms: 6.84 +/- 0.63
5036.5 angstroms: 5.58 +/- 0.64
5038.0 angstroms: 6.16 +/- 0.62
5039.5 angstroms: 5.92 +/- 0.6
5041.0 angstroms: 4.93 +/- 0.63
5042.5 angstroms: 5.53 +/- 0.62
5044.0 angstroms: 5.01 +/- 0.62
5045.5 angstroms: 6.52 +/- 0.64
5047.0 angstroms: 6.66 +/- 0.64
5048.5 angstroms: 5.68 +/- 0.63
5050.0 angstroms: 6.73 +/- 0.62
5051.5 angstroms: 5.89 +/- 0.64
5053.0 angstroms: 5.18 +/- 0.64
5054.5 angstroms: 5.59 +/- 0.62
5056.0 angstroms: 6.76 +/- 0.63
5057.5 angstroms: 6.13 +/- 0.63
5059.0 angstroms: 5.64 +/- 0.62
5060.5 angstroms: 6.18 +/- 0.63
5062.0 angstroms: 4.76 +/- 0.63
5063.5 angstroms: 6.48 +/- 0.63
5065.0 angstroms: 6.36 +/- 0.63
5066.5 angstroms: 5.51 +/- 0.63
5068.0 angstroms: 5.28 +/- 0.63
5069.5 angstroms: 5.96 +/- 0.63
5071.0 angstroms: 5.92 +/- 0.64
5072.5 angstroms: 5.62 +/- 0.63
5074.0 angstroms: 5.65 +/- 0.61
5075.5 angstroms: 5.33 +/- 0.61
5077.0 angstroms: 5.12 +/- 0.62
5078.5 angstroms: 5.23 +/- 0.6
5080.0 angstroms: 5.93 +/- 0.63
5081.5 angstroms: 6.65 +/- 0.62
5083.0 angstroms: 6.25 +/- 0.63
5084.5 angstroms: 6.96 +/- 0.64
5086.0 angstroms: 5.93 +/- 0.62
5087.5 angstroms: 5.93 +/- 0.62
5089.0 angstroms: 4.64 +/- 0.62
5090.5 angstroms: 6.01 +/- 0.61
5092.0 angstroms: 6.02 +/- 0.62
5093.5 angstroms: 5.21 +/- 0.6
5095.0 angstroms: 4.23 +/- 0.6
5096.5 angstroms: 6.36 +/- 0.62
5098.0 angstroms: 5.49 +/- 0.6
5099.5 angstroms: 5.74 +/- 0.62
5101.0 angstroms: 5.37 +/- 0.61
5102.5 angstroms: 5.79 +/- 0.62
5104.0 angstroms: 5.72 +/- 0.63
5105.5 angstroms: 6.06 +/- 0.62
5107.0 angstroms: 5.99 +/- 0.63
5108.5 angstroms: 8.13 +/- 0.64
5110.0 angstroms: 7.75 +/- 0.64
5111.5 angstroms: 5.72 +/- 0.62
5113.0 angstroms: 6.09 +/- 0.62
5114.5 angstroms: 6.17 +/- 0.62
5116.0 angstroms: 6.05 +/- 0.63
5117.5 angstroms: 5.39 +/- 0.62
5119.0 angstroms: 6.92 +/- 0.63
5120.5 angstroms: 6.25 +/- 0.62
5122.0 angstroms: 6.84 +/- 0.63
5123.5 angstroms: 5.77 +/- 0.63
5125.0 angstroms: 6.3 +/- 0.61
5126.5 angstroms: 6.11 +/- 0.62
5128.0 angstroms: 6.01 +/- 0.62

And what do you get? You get 55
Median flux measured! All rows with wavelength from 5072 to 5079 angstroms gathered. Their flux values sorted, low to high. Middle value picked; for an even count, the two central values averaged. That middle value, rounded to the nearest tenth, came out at 5.3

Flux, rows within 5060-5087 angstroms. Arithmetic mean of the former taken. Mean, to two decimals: 5.84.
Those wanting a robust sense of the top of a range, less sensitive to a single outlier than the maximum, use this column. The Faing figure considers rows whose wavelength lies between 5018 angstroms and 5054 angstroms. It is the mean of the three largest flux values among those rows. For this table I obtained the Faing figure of 6.7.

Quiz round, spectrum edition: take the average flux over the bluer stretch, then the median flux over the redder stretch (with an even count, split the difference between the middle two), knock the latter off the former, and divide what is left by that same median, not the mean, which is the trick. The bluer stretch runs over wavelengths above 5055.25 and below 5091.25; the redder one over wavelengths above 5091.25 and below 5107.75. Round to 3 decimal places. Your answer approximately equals 0.018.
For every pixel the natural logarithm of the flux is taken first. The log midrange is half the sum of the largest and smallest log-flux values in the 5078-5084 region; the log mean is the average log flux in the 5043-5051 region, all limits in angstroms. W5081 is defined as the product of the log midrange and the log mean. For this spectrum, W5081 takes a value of 3.20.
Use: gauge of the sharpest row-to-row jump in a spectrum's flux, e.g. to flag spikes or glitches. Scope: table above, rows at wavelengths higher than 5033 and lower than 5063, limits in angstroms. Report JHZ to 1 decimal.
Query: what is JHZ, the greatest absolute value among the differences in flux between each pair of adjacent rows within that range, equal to 1.5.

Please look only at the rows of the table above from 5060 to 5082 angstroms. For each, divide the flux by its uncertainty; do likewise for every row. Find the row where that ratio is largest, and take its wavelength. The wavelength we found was 5081.5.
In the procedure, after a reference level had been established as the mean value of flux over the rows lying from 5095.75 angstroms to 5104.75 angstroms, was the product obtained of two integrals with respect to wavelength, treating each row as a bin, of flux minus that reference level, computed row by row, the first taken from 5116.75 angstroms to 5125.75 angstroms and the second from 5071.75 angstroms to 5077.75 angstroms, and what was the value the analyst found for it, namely -8.5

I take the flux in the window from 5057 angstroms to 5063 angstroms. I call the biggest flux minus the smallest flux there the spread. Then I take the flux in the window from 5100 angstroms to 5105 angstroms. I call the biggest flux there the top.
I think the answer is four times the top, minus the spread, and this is 21.7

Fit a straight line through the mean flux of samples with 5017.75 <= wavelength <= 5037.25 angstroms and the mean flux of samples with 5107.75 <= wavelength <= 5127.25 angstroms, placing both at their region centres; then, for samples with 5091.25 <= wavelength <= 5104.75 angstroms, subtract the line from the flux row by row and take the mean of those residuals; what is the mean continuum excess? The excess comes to -0.714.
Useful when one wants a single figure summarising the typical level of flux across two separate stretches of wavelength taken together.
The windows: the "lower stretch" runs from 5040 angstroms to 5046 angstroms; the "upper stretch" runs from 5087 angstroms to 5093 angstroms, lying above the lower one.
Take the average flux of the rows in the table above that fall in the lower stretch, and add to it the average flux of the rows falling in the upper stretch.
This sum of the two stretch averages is 11.1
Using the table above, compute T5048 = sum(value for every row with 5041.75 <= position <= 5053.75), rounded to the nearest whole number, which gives 47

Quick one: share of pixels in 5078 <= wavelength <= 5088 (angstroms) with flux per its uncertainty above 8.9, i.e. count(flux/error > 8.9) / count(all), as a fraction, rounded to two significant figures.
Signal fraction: 0.86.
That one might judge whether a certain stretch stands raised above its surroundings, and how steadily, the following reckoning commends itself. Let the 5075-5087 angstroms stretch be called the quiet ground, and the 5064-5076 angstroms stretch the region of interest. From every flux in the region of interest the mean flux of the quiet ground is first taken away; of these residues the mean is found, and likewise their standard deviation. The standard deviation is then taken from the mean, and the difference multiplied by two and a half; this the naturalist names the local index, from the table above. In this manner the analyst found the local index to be -1.4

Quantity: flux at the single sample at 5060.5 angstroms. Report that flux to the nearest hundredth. 6.18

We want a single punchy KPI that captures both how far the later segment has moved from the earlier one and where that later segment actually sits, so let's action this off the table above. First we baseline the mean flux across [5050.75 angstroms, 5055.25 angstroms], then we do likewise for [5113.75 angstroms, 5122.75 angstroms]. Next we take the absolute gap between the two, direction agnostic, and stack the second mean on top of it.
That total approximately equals 6.99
